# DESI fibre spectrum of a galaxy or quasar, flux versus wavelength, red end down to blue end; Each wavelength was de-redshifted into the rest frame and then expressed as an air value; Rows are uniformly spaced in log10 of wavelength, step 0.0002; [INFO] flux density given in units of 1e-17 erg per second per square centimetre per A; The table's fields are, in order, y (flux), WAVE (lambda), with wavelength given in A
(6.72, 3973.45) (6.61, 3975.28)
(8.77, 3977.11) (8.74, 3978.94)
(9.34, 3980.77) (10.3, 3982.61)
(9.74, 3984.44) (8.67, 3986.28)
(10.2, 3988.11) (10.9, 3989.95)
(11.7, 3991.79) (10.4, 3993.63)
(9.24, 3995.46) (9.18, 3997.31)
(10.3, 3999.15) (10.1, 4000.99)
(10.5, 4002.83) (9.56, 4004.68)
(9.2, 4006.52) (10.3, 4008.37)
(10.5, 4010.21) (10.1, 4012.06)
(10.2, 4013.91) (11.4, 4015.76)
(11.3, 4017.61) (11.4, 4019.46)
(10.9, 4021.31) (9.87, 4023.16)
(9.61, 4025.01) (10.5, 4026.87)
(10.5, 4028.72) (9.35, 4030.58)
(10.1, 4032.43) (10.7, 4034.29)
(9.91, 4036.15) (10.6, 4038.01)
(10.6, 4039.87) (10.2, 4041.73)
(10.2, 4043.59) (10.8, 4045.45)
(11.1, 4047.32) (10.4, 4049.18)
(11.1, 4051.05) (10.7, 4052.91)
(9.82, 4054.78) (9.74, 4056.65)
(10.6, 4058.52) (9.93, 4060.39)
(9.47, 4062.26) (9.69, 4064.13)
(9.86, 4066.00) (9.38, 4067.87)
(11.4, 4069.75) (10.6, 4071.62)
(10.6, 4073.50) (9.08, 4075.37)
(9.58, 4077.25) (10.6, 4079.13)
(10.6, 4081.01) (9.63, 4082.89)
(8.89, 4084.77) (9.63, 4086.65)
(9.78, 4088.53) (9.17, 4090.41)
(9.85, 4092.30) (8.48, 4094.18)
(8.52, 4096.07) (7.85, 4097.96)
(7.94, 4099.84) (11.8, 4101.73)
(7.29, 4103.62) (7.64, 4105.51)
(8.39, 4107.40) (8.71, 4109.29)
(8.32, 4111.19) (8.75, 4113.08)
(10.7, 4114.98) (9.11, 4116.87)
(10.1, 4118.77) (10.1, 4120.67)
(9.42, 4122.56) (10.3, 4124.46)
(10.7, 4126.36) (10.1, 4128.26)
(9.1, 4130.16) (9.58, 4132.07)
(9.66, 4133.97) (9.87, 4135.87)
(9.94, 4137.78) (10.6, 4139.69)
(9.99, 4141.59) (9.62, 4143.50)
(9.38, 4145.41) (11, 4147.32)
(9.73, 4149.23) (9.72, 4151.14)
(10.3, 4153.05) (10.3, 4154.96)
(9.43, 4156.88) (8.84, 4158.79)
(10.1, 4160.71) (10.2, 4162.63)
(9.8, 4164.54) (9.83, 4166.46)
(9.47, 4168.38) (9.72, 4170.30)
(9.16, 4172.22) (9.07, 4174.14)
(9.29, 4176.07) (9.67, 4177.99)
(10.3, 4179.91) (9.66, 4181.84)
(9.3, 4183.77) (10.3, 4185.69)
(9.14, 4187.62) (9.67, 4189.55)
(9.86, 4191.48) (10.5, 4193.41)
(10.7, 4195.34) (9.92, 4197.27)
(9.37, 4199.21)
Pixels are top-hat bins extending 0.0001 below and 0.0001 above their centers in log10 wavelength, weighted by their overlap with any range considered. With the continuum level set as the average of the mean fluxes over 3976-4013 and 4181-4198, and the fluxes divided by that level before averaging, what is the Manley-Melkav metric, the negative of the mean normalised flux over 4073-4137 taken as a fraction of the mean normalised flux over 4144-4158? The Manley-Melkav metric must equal -0.94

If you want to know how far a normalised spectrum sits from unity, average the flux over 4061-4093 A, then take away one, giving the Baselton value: 8.87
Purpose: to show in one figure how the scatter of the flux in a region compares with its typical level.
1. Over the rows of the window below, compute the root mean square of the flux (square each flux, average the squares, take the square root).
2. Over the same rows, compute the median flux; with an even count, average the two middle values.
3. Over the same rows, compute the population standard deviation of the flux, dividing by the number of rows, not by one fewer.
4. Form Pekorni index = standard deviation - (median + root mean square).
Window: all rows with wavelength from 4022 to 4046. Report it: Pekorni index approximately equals -20.0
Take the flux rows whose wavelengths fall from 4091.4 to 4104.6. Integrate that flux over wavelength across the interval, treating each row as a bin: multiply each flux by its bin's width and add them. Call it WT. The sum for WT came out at 116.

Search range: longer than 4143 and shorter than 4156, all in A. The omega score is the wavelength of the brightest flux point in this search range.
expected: 4147.32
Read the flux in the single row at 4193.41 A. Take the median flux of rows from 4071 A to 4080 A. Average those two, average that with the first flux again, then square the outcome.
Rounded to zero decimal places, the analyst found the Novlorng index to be 111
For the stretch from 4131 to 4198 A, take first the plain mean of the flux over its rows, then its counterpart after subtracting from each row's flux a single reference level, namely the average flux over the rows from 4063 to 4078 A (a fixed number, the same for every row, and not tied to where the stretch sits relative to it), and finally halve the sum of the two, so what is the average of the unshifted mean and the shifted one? 4.8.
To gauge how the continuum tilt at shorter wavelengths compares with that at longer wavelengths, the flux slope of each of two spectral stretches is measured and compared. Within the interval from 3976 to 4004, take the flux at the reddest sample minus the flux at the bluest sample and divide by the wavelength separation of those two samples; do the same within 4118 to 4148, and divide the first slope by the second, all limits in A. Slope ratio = 2.1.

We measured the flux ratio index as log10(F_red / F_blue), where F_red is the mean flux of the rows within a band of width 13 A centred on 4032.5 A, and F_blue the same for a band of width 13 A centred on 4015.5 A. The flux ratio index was -0.024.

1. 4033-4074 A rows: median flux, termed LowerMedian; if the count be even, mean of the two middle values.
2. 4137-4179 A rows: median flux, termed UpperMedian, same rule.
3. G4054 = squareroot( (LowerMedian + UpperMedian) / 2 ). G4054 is 3.18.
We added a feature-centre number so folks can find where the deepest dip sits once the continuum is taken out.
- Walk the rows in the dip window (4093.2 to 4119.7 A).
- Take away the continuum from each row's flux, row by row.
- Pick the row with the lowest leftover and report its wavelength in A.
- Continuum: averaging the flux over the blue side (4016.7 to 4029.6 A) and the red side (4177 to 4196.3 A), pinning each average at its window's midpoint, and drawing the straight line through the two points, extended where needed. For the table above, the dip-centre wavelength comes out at 4103.62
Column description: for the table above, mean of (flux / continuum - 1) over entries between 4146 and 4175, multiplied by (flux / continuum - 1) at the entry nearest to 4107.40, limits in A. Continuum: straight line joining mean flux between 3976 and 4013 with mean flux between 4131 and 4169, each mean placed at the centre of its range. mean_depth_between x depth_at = 0.0014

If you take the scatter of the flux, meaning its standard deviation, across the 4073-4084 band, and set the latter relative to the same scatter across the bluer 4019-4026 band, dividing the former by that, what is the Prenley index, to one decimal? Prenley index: 0.8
